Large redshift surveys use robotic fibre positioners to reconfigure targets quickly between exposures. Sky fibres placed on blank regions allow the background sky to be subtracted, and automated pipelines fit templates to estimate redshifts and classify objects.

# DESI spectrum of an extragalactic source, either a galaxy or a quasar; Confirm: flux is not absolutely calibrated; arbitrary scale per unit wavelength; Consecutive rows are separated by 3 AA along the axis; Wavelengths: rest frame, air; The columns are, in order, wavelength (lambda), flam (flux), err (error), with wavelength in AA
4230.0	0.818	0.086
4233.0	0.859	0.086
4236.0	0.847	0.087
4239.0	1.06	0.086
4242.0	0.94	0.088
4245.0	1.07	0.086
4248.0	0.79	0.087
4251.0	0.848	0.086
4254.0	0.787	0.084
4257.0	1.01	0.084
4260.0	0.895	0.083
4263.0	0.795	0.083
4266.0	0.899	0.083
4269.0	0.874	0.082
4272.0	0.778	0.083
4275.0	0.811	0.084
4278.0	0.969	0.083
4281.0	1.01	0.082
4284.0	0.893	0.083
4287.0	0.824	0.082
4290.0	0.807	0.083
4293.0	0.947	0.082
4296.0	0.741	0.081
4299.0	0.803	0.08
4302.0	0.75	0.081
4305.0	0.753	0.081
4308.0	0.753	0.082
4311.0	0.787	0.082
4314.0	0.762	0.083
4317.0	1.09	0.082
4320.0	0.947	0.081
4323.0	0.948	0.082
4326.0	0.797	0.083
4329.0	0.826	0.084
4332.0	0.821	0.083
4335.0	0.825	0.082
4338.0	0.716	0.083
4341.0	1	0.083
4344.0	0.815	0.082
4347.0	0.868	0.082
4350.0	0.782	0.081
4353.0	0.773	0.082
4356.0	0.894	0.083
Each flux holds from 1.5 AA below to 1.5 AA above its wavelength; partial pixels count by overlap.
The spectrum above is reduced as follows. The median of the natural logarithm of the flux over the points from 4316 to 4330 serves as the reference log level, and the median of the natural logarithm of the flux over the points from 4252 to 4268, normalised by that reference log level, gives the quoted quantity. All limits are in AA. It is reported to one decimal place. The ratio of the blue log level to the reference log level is 2.0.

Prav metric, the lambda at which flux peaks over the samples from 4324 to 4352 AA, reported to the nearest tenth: 4341.0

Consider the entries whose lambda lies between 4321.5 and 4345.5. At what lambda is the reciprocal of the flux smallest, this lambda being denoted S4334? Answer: 4341.0 AA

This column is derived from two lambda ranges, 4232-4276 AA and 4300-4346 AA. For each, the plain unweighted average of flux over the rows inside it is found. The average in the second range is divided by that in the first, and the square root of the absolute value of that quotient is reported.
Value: 0.974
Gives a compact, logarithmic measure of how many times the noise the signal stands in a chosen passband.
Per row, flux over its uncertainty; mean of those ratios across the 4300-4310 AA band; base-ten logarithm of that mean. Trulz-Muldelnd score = 0.97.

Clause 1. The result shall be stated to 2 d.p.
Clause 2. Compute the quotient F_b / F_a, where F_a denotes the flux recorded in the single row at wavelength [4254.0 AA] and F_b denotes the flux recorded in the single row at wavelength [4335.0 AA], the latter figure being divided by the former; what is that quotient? 1.05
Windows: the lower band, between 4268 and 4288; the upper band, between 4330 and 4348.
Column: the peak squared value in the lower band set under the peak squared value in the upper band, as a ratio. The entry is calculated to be 0.98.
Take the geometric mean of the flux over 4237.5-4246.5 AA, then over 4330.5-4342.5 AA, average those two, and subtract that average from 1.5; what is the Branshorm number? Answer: 0.57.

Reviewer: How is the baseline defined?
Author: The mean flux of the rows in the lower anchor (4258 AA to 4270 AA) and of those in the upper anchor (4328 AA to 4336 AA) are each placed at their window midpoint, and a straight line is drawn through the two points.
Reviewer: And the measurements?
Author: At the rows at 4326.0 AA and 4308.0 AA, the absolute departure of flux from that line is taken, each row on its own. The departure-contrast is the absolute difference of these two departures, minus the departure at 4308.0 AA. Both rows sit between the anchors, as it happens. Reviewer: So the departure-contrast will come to -0.03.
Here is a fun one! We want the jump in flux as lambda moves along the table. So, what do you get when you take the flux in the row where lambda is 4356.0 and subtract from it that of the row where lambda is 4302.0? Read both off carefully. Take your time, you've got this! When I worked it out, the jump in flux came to 0.14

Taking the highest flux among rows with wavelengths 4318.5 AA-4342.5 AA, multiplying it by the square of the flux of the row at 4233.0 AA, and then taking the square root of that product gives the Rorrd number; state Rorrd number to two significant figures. 0.86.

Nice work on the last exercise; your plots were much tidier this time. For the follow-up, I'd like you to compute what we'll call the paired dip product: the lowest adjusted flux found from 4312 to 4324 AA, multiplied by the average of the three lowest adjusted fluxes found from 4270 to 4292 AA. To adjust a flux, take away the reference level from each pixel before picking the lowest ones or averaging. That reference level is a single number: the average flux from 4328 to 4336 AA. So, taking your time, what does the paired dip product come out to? 0.0016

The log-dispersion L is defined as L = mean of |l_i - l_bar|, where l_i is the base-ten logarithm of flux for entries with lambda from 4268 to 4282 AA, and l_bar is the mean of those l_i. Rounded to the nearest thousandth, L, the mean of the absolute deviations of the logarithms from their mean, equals 0.039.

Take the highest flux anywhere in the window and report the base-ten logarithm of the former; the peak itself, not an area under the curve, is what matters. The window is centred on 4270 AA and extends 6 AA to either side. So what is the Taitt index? -0.05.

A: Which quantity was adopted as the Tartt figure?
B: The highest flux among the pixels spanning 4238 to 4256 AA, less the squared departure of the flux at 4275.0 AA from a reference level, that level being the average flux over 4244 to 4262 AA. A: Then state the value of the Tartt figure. 1.06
